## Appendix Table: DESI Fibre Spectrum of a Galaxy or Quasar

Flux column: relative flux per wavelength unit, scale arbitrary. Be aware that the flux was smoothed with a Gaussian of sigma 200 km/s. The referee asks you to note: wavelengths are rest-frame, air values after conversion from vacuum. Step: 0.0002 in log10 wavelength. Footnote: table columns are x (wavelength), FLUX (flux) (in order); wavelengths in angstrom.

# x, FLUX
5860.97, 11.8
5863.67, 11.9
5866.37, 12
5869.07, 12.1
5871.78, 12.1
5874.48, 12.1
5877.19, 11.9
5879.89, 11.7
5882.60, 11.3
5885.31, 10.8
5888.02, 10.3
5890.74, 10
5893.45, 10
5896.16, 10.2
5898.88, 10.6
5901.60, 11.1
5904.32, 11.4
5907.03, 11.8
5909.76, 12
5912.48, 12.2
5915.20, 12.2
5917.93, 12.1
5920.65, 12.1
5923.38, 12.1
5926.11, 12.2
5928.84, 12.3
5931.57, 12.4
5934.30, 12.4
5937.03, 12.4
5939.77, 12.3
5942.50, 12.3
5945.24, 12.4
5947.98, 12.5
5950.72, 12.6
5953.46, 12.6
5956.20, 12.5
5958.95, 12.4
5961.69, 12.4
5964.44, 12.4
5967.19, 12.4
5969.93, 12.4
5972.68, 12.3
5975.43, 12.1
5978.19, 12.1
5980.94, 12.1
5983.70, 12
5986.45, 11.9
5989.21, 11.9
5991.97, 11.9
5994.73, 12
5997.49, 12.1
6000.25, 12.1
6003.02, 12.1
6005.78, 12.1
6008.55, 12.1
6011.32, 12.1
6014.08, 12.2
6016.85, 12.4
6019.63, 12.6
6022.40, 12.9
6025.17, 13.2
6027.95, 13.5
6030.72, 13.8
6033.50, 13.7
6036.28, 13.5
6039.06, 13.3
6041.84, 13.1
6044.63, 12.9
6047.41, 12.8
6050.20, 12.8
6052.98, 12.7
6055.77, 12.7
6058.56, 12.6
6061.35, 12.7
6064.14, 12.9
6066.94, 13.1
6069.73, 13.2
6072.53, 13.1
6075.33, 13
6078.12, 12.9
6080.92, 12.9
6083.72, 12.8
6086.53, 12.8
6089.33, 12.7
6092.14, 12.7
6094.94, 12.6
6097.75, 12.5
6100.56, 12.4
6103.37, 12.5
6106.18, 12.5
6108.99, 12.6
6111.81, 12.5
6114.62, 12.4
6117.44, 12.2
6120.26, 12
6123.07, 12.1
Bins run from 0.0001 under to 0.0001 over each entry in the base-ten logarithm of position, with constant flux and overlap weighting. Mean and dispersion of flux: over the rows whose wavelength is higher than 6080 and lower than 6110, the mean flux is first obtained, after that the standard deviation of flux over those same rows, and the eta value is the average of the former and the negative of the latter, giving 6.24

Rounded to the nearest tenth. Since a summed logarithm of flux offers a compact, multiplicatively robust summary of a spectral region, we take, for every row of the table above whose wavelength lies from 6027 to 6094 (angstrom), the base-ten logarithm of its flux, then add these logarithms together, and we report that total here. 26.7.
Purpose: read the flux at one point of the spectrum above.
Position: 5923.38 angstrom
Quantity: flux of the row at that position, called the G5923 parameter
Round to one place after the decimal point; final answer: 12.1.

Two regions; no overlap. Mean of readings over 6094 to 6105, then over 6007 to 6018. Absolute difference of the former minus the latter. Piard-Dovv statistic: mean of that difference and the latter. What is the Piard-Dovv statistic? 6.25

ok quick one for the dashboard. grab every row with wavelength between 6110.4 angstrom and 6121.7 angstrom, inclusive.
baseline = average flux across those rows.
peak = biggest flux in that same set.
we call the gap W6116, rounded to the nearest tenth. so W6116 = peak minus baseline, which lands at 0.2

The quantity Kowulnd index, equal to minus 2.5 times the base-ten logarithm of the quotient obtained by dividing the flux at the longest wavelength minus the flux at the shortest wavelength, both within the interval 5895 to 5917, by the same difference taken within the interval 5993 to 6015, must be -2.5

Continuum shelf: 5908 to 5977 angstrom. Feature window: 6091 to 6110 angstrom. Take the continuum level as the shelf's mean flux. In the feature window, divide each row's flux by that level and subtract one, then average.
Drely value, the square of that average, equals 0.0003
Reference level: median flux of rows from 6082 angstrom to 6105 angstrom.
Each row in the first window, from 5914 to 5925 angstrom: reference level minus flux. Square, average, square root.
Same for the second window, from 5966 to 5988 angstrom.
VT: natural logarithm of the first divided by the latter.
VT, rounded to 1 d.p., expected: 0.0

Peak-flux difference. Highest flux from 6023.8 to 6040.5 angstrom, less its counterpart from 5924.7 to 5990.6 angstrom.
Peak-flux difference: 1.20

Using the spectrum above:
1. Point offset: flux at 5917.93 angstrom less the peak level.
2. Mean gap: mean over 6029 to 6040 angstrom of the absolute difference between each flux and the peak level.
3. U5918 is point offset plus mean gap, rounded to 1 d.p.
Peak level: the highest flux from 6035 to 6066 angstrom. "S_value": -1.2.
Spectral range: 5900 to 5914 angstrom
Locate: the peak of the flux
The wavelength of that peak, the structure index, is 5912.48 angstrom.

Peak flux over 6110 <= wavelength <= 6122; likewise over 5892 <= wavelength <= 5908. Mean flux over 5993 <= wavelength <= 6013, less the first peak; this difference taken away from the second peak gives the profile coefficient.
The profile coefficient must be 12.2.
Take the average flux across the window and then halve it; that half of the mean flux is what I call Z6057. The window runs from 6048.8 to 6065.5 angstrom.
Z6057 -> 6.4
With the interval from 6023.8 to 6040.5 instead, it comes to 6.8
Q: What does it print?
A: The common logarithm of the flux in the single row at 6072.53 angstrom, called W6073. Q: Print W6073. 1.12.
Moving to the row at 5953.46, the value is 1.10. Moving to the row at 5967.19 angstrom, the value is 1.09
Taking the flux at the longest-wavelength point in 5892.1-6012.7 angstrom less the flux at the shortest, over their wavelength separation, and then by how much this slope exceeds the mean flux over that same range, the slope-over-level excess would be -12.0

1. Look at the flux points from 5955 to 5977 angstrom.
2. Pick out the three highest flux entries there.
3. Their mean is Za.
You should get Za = 12.4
